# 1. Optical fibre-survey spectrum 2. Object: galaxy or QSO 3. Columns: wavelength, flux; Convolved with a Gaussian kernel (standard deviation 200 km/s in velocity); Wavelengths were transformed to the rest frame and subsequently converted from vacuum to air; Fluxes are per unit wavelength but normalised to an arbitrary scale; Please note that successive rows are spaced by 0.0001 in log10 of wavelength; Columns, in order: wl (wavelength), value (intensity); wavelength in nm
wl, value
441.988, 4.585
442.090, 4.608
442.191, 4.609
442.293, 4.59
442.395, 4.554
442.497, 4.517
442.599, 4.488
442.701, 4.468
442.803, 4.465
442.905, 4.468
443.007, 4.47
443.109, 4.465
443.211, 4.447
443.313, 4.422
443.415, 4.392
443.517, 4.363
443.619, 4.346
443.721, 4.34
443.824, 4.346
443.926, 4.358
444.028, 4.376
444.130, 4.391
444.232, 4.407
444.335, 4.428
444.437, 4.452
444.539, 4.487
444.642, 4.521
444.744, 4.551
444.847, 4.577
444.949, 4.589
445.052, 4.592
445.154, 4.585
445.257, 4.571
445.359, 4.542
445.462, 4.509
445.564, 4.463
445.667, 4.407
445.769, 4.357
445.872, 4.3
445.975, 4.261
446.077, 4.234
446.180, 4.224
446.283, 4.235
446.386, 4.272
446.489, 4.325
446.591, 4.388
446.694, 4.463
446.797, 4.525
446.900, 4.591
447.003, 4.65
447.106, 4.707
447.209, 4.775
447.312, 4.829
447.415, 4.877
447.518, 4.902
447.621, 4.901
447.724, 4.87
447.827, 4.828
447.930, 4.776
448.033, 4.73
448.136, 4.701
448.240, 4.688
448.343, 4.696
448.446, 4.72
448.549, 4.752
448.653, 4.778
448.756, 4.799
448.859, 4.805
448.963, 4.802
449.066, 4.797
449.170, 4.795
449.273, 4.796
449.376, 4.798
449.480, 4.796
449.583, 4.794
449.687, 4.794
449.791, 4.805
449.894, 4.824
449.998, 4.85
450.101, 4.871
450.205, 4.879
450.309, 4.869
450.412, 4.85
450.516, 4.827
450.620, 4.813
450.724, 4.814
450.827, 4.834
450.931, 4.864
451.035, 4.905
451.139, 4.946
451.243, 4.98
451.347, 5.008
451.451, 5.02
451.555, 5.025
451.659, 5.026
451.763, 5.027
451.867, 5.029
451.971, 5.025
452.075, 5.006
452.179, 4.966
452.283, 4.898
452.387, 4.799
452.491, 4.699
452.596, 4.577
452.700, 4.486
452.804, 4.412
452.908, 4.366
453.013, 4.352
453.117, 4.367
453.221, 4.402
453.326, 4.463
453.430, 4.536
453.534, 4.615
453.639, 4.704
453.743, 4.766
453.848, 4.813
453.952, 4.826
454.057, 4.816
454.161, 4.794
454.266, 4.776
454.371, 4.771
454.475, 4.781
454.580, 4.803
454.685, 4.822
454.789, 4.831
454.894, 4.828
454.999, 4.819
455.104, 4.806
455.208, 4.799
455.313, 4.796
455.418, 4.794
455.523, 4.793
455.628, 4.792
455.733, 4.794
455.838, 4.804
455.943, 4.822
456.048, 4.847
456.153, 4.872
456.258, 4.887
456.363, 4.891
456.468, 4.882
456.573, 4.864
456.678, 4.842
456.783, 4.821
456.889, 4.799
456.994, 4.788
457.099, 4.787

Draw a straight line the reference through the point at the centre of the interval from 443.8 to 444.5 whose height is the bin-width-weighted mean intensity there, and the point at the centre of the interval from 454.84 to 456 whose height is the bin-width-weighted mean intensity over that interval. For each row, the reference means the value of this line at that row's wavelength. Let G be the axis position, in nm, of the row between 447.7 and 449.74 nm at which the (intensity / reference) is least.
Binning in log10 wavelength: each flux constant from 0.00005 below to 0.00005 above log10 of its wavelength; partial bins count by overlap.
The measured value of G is 448.240 nm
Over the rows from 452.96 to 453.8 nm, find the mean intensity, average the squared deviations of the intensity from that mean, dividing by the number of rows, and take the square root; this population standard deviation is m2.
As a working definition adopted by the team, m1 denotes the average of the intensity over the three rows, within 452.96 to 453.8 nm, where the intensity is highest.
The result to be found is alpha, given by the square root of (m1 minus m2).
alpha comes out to 2.13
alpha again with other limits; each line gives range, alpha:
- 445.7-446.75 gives 2.08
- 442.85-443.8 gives 2.10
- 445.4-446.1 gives 2.09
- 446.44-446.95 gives 2.11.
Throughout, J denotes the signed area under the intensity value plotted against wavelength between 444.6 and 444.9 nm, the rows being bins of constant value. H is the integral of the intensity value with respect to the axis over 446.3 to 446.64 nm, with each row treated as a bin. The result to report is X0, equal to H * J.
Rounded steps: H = 1.470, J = 1.37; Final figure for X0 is 2.01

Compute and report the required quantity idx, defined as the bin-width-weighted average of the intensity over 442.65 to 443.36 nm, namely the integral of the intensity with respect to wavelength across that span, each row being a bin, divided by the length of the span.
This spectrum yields 4.46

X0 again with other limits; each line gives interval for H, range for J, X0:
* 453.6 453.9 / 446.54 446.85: 1.98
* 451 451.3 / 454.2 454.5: 2.12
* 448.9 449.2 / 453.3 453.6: 1.96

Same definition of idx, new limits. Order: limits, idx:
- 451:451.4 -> 4.96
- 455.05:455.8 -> 4.80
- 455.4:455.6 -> 4.79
